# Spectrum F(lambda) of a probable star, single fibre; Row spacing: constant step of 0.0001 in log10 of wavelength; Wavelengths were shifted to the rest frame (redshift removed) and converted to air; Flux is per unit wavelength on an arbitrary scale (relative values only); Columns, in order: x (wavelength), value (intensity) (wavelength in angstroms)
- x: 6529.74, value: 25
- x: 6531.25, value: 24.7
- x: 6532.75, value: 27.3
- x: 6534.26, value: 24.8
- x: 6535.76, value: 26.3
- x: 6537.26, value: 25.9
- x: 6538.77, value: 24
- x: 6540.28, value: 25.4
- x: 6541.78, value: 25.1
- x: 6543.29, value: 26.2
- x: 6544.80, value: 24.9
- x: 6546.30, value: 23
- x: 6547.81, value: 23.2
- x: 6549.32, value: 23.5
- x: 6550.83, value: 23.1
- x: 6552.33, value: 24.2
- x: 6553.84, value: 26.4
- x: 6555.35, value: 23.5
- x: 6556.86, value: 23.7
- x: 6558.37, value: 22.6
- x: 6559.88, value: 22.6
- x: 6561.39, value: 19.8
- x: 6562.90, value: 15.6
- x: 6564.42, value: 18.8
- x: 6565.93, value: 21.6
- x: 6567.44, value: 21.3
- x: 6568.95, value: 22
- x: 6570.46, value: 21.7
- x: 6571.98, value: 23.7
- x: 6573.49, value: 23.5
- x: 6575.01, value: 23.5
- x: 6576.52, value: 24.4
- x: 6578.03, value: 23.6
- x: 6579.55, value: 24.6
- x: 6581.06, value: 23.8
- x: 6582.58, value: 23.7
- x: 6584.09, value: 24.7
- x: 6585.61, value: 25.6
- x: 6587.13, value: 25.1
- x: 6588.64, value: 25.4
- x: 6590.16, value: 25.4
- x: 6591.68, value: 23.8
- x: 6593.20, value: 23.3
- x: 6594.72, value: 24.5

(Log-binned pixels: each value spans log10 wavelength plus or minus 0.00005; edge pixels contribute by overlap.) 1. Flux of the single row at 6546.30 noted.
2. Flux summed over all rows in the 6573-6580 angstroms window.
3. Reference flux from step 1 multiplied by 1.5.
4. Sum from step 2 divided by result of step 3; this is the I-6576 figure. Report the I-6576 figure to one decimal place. 3.5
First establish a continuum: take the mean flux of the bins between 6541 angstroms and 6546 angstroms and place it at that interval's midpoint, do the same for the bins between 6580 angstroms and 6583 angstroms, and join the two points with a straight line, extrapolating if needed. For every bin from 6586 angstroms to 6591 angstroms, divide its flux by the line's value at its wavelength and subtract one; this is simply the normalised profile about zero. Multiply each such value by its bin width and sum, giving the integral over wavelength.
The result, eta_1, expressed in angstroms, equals 0.36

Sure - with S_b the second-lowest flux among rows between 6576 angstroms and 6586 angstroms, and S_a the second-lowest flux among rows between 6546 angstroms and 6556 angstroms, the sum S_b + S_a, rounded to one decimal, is 46.8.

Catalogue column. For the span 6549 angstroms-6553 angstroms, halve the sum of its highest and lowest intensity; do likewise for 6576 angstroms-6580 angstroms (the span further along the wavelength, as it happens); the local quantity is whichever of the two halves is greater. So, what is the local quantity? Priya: 24.1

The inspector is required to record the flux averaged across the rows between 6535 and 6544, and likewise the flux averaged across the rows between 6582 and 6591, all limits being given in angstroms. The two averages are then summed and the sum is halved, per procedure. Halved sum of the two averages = 25.2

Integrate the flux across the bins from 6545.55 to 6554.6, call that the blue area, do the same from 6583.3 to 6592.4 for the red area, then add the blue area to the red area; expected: 444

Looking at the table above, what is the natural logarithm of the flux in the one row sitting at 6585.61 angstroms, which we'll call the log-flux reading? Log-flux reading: 3.24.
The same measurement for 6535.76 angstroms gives 3.27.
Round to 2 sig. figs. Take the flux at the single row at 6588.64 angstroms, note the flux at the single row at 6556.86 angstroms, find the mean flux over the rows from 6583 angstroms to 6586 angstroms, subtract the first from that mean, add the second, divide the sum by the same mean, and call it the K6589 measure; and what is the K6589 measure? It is 0.93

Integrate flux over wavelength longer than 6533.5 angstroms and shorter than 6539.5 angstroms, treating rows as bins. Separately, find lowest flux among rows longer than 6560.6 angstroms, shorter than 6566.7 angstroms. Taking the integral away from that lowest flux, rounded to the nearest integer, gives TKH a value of -136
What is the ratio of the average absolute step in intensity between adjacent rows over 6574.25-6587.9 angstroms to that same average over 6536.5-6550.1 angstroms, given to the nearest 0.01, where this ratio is 0.71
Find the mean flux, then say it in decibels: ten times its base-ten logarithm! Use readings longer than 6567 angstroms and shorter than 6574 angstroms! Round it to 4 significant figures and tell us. 13.51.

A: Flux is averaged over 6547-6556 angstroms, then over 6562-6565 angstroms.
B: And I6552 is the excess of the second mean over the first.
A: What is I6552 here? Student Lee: -6.8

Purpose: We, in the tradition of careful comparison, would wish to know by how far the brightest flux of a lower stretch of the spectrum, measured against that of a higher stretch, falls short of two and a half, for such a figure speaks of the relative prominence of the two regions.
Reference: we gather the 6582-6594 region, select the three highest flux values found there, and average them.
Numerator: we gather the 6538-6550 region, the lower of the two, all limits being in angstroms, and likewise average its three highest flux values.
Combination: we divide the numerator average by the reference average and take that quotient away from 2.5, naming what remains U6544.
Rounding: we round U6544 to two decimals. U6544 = 1.50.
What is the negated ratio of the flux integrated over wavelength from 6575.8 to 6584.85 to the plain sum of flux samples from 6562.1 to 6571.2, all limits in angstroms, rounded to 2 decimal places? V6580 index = -1.81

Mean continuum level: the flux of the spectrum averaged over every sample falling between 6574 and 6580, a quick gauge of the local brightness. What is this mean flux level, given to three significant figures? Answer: 24.0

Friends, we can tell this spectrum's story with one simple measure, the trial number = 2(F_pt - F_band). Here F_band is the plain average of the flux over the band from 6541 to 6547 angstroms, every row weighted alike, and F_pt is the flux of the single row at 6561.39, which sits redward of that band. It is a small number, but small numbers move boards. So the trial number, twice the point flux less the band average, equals -10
